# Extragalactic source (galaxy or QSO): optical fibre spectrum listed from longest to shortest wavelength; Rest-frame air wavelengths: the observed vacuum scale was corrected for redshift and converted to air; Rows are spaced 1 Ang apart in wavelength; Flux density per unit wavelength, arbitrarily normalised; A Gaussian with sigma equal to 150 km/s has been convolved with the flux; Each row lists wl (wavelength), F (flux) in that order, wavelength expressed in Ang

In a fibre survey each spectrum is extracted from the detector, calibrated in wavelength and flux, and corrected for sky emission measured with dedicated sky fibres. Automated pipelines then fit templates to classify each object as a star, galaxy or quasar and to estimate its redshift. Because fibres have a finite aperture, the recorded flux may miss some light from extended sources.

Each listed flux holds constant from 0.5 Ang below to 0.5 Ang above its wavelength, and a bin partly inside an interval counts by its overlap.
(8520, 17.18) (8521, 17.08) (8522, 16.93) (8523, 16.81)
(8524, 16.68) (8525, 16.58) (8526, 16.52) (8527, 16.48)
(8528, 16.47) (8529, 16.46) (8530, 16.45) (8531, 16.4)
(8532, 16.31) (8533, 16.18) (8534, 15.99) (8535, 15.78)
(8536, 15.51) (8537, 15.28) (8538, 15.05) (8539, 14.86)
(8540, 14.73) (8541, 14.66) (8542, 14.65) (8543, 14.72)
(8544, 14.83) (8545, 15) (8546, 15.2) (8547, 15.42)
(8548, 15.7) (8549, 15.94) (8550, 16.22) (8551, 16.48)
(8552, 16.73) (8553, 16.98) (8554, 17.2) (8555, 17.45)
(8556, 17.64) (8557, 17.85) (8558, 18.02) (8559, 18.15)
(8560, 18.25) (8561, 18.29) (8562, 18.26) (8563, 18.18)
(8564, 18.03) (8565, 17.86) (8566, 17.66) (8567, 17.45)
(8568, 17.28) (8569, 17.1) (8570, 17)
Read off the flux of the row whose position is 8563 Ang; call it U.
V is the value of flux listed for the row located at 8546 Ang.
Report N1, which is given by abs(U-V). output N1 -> 2.98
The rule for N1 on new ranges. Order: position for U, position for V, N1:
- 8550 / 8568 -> 1.06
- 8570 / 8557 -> 0.85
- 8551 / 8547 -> 1.06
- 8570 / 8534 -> 1.01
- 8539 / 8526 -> 1.66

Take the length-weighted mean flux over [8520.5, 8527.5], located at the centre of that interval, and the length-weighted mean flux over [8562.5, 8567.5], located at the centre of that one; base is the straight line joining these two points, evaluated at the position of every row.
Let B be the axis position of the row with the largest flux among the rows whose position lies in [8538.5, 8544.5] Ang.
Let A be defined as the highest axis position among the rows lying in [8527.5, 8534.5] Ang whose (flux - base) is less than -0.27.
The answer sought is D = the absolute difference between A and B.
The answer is 5 Ang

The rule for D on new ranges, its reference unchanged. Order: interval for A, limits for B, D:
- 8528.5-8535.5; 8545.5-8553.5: 18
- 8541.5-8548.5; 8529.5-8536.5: 18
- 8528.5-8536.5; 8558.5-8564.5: 25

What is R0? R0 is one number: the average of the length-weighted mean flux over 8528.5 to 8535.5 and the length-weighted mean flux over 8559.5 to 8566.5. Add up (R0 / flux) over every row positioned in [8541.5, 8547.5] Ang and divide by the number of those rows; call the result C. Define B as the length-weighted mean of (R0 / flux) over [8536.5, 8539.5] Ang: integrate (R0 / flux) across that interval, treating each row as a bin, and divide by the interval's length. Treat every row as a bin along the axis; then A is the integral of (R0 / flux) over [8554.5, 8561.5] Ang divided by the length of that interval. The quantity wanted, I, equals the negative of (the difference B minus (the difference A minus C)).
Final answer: -1.33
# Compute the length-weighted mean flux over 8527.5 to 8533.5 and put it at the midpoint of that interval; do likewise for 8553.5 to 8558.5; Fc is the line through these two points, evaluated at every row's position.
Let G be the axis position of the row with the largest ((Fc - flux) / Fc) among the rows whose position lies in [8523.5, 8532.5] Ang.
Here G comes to 8532 Ang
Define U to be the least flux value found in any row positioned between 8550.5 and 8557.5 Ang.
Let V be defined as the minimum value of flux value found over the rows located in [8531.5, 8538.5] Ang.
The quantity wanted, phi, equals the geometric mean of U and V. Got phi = 15.75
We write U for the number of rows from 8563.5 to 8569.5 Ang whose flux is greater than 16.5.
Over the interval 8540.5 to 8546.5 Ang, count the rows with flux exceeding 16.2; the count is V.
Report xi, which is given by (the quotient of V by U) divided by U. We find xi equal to 0.0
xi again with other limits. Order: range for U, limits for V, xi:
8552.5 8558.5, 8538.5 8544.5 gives 0.0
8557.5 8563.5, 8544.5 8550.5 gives 0.0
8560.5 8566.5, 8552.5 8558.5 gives 0.2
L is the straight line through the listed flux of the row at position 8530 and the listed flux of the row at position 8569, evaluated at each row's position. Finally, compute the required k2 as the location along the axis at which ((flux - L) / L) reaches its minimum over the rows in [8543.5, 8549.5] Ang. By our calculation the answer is 8544 Ang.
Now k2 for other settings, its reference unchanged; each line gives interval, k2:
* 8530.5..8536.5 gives 8536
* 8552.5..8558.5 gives 8553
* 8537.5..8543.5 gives 8542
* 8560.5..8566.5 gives 8566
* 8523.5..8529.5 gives 8529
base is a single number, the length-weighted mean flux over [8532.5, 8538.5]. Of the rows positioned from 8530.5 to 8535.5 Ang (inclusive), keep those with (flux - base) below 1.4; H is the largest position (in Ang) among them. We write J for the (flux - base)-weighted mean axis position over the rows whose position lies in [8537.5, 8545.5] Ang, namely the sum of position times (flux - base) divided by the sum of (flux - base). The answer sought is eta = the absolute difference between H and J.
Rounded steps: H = 8535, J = 8541.5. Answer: 6.5 Ang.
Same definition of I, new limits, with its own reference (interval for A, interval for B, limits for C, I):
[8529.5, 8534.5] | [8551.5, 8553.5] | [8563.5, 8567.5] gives -0.93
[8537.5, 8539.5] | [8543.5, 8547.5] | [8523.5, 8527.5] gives -1.02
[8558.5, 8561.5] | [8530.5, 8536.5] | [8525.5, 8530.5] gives -1.17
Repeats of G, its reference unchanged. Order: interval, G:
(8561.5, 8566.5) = 8566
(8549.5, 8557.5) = 8550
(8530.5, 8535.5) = 8535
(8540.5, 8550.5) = 8542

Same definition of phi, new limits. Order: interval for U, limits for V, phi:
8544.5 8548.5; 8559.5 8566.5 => 16.28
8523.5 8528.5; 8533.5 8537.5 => 15.86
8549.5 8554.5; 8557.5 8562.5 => 17.10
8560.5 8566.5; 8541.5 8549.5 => 16.08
